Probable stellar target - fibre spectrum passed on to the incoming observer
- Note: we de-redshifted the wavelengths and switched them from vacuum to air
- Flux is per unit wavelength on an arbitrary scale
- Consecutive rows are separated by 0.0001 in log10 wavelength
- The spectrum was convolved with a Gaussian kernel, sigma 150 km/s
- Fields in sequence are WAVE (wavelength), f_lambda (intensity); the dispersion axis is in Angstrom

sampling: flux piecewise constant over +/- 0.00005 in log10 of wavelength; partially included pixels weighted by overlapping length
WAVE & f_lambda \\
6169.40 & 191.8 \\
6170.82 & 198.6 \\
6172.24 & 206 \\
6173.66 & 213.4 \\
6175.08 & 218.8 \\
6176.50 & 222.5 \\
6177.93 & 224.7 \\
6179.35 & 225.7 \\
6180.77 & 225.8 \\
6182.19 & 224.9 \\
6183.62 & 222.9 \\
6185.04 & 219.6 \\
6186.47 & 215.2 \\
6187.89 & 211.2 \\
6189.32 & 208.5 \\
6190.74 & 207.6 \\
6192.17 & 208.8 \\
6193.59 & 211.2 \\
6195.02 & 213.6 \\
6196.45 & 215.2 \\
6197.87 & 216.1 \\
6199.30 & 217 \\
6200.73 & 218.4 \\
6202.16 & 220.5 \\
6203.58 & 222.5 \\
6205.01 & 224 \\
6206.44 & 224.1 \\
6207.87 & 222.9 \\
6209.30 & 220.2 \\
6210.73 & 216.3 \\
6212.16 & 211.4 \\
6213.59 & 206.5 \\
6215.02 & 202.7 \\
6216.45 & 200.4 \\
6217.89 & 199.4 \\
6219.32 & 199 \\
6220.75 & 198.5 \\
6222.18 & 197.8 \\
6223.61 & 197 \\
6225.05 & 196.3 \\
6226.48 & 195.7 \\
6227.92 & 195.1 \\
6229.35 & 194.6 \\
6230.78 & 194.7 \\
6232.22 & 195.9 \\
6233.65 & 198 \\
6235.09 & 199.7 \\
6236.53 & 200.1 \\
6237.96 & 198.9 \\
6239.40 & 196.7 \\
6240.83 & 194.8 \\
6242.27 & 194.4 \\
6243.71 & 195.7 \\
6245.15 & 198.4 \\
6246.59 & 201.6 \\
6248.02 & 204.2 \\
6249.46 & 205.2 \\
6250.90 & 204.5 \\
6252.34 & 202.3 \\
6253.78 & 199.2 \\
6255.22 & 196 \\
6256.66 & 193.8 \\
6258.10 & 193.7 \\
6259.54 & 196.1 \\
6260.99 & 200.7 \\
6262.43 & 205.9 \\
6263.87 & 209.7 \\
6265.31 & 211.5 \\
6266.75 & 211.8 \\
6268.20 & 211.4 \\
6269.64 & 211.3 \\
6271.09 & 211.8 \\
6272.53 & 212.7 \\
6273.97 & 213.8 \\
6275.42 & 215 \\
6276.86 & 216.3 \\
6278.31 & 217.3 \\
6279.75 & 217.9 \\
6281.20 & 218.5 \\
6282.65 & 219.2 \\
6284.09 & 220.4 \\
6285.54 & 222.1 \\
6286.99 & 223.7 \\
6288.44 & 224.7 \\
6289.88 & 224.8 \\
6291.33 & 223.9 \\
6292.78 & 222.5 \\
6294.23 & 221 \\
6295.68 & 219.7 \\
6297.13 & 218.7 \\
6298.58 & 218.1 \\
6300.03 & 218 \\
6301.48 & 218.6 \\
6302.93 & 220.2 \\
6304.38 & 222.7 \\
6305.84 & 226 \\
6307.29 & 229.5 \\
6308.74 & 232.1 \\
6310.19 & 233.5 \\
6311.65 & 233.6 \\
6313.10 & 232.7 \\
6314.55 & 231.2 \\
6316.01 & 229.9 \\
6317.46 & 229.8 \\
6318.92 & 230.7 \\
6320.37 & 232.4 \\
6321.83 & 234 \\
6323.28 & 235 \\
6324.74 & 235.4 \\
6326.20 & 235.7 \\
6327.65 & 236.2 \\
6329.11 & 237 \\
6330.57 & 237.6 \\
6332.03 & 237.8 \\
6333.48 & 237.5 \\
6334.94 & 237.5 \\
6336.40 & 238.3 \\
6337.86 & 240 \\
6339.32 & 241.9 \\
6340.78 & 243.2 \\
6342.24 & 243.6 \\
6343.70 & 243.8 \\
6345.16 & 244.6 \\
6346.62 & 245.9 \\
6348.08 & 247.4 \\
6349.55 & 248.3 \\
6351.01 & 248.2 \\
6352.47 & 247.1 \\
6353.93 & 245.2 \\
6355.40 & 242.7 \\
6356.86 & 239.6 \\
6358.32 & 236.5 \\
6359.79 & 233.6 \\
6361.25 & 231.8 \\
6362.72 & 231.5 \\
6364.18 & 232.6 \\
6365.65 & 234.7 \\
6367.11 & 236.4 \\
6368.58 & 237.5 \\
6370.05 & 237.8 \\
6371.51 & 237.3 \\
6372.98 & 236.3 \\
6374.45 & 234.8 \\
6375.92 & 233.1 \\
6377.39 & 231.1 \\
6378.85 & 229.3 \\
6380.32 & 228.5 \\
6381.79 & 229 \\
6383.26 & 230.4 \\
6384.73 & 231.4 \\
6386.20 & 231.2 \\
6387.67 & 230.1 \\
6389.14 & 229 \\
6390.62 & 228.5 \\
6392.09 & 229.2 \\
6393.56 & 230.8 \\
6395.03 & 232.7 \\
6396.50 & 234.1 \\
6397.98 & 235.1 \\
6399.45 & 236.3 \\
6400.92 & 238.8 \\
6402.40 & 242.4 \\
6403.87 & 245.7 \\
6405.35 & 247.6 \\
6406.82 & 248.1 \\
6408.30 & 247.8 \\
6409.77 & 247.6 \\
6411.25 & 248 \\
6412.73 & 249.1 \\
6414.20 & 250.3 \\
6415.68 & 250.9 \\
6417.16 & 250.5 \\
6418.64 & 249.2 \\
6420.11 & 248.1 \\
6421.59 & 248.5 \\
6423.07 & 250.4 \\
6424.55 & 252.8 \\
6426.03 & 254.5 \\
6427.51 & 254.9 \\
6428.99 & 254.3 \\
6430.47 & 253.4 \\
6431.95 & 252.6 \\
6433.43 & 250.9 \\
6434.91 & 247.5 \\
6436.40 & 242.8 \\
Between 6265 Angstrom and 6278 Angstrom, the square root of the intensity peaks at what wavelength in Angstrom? 6276.86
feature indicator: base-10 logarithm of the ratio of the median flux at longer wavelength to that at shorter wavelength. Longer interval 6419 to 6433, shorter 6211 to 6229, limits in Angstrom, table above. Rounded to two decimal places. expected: 0.10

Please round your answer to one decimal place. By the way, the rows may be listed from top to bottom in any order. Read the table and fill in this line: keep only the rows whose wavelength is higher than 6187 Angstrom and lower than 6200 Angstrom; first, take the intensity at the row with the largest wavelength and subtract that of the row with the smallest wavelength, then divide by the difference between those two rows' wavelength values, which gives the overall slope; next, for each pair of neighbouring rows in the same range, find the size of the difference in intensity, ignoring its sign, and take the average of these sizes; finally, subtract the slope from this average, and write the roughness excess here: 1.1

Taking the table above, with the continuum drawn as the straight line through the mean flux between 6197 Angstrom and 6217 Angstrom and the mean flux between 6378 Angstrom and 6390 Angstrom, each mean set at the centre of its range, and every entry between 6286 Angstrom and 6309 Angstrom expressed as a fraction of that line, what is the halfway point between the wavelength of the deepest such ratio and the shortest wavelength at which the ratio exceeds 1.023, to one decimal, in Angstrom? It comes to 6303.7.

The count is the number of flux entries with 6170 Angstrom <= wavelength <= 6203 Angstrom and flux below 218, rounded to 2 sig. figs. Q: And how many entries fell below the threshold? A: 13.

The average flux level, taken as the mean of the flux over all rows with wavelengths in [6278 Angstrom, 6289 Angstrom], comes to 220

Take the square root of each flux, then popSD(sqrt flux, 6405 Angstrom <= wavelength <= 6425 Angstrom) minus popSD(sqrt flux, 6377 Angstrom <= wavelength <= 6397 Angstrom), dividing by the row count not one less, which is 0.00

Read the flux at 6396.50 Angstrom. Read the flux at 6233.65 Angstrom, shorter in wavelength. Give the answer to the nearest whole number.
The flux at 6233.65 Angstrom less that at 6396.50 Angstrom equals -36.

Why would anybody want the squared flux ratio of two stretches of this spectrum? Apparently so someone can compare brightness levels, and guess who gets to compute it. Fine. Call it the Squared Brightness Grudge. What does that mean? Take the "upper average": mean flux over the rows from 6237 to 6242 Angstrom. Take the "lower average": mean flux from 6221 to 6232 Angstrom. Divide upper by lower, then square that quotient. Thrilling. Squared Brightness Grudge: 1.01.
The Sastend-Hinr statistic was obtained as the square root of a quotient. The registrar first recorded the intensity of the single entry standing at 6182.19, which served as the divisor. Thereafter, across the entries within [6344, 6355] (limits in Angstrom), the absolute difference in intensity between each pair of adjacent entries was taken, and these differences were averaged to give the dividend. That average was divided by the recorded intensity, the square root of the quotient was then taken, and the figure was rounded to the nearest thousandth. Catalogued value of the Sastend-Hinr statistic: 0.071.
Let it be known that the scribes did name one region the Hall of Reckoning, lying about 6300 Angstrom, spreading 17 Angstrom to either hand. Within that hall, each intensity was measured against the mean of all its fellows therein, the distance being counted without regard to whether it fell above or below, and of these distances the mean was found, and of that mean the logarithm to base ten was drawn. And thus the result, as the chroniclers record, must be 0.65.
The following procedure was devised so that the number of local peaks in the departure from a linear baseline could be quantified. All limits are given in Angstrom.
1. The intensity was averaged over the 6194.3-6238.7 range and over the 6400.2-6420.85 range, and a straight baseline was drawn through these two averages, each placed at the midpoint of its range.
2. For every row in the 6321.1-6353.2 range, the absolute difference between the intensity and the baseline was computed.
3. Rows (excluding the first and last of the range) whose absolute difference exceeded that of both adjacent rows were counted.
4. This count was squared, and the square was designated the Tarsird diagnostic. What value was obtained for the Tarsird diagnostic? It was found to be 16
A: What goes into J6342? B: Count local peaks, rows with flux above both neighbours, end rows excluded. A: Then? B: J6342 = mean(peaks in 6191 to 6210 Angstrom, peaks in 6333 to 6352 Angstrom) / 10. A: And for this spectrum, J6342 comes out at 0.10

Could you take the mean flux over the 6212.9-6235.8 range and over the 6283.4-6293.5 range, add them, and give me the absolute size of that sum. 421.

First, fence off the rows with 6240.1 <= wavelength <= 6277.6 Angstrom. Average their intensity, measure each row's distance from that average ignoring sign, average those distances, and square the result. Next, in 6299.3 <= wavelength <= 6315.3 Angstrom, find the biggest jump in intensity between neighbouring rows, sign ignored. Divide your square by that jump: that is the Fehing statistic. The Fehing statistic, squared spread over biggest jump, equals 12.2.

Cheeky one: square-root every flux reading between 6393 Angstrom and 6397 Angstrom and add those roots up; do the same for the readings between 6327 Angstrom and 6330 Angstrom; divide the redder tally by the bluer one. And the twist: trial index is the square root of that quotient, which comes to 1.22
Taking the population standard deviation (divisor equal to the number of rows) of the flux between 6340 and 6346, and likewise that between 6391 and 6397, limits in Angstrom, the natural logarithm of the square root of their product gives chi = 0.0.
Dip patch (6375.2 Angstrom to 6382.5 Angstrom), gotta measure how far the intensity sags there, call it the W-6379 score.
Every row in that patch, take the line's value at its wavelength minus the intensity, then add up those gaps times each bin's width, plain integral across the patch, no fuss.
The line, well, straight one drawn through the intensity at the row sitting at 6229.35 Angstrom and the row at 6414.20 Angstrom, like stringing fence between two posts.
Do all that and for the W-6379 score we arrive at 69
